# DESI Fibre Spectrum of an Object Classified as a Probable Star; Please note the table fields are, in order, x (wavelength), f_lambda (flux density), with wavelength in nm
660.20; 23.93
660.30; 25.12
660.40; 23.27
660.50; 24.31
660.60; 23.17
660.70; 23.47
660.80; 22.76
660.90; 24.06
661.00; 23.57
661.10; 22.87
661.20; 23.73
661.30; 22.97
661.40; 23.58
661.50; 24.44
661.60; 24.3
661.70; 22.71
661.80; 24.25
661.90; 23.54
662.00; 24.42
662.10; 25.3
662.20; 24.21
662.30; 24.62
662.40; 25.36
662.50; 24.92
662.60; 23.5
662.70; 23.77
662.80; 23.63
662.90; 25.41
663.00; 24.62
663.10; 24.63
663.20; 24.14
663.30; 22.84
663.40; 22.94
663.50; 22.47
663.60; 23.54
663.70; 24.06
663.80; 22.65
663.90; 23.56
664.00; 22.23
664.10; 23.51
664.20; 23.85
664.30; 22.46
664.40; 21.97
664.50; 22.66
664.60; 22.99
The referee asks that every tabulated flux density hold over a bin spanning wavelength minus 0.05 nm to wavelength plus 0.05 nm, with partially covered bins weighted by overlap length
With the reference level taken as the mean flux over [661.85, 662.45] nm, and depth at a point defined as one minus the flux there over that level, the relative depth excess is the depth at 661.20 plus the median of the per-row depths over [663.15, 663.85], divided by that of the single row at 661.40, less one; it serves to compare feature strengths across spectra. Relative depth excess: 1.5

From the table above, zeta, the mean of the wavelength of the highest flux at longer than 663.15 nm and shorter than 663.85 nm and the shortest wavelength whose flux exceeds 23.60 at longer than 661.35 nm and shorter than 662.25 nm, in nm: 662.35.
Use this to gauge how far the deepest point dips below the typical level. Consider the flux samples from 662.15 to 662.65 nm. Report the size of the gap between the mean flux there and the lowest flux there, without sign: 1.02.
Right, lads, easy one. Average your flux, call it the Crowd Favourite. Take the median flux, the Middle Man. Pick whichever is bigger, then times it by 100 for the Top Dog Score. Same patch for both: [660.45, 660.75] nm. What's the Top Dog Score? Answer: 2365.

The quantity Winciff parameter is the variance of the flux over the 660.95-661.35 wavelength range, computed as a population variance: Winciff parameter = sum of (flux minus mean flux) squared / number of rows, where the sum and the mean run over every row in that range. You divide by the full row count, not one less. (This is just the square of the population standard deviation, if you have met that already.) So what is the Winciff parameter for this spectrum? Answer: 0.14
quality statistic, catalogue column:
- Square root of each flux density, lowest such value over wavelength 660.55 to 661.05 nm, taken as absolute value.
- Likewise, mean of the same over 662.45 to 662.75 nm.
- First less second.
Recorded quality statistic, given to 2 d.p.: -0.13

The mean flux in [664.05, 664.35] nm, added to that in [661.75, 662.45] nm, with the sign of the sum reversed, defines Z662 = -47.8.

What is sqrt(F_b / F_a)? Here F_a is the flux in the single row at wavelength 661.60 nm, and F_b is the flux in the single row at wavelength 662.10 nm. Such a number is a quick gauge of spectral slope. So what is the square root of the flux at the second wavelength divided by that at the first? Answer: 1.02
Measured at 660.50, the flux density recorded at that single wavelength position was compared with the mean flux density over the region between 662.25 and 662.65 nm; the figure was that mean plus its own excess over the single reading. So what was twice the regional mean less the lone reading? 24.9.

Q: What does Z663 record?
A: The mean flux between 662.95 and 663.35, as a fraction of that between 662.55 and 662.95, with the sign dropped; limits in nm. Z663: 1.00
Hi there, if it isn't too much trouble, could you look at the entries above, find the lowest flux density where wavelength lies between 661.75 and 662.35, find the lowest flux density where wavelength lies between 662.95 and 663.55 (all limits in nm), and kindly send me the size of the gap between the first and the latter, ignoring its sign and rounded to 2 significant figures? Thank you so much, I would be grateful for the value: 1.1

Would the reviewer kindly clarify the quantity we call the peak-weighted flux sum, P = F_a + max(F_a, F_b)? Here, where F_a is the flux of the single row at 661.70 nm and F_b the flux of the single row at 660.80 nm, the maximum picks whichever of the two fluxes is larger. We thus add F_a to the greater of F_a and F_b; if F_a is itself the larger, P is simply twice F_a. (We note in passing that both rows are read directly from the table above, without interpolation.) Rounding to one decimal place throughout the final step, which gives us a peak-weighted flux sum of 45.5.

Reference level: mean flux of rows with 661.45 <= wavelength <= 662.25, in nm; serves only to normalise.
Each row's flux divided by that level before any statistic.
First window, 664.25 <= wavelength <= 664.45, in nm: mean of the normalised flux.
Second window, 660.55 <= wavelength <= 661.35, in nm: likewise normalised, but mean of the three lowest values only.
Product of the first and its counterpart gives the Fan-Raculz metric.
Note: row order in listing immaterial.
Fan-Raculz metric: 0.87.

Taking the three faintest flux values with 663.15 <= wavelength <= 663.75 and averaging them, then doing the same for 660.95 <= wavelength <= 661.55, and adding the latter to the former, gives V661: 45.9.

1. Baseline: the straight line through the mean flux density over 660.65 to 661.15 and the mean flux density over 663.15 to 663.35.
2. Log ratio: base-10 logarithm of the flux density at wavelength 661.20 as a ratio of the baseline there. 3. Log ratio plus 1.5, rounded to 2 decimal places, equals 1.51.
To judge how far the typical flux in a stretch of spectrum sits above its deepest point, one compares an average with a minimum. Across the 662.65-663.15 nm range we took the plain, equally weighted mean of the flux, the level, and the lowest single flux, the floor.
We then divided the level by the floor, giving 1.03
